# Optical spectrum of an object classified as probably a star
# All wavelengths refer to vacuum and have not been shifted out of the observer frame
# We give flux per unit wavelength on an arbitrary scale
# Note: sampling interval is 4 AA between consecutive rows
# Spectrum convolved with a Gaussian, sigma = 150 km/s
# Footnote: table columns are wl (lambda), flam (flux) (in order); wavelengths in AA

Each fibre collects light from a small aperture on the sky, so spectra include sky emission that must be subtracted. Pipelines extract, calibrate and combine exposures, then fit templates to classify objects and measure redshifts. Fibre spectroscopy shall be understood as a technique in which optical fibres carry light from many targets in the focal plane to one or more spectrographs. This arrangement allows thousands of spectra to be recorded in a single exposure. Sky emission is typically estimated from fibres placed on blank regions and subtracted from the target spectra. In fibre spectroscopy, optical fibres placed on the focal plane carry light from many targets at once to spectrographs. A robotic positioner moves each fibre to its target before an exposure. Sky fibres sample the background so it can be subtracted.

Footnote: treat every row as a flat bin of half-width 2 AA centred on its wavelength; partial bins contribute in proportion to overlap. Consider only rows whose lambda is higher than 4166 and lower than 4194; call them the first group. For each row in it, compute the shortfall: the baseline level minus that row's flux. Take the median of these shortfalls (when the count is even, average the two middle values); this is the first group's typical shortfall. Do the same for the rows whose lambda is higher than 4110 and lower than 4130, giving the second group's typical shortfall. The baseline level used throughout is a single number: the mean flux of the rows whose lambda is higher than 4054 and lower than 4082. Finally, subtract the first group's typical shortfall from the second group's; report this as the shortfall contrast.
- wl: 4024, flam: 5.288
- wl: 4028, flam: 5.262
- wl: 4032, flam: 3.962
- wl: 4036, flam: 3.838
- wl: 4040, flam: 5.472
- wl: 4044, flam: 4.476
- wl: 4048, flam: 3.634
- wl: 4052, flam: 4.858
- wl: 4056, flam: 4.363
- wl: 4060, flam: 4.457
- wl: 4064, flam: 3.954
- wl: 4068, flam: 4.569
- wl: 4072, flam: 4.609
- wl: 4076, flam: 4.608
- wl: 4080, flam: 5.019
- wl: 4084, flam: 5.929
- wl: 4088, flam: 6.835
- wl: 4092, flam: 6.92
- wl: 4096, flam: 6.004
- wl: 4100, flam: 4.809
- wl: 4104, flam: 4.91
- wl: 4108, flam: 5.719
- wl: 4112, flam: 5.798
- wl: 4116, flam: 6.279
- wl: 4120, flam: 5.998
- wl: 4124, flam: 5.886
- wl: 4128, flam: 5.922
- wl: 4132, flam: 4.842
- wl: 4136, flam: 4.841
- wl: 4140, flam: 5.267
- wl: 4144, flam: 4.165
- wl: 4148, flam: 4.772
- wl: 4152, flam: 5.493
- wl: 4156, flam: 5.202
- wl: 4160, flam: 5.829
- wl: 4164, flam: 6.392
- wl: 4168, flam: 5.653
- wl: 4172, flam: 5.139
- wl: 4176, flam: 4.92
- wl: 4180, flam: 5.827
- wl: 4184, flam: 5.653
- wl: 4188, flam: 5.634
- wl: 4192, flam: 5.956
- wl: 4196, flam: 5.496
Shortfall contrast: -0.27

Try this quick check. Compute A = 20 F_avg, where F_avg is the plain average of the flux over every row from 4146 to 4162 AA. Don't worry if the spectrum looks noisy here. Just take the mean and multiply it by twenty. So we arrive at 106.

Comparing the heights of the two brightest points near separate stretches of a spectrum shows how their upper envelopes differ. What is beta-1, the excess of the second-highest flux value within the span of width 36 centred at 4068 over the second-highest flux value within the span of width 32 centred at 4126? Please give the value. -1.0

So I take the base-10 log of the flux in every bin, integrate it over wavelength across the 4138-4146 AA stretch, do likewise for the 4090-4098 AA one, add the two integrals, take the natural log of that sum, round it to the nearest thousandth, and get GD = 2.471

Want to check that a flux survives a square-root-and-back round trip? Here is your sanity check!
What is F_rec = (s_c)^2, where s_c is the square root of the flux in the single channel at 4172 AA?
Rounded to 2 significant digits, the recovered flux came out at 5.1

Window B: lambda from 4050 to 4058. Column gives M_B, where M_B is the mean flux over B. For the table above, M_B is 4.6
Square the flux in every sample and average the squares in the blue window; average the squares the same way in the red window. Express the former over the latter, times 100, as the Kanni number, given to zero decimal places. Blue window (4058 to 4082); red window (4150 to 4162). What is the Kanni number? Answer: 68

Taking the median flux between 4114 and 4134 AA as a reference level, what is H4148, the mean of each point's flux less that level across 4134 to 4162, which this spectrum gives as -0.84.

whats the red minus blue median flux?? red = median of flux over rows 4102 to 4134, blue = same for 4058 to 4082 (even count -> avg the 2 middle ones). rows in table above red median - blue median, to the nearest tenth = 1.3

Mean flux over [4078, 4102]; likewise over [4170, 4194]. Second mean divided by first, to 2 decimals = 0.93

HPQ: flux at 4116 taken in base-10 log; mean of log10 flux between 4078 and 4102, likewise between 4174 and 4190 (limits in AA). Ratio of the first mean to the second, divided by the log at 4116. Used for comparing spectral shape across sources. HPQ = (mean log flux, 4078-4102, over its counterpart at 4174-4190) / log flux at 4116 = 1.30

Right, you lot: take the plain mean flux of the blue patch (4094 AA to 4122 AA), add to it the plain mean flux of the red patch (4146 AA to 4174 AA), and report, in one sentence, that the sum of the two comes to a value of 11.1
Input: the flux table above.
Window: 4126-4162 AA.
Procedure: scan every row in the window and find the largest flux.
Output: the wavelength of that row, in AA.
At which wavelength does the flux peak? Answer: 4128 AA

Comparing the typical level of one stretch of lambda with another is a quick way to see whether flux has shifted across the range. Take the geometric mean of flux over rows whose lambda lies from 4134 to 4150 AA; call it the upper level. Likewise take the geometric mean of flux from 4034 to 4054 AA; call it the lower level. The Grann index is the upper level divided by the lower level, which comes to 1.08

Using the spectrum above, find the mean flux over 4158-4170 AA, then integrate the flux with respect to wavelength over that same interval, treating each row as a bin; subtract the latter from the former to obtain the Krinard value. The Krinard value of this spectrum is -66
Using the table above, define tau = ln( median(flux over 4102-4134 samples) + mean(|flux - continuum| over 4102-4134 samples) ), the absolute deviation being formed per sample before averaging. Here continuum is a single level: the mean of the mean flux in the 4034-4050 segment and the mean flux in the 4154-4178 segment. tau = 1.89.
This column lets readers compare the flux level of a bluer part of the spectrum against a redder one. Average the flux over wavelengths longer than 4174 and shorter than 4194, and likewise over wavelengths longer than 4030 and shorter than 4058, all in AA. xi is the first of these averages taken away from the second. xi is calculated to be -1.2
